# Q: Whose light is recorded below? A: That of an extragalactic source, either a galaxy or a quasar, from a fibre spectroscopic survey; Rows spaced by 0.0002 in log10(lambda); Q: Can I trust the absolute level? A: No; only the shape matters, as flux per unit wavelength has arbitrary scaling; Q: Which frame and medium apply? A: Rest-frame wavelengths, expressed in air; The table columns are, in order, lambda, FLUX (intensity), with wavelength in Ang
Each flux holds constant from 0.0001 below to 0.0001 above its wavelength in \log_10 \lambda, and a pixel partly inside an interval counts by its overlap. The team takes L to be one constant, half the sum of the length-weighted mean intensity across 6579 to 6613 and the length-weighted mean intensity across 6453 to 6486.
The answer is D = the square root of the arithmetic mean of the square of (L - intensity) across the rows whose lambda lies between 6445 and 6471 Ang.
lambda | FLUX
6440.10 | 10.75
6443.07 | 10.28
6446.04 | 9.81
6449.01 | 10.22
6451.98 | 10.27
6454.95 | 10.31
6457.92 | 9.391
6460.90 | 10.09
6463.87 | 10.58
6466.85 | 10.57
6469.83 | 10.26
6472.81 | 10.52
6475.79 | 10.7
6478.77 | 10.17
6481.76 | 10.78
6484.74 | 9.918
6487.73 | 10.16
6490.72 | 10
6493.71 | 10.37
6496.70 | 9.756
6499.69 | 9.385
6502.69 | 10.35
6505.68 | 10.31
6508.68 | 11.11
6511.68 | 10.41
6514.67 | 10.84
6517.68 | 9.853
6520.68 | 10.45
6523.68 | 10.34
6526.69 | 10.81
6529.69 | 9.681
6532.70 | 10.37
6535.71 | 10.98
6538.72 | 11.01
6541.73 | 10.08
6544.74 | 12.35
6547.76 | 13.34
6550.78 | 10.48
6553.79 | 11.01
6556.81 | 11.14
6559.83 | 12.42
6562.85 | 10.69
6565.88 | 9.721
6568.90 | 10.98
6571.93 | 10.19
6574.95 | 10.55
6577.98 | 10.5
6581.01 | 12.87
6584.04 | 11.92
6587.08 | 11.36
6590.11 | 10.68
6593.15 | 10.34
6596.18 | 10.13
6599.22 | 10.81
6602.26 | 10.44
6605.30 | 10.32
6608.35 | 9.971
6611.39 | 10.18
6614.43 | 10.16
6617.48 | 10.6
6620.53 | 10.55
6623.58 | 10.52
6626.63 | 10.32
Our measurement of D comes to 0.53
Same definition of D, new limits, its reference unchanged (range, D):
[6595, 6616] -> 0.37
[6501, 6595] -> 0.92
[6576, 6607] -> 0.91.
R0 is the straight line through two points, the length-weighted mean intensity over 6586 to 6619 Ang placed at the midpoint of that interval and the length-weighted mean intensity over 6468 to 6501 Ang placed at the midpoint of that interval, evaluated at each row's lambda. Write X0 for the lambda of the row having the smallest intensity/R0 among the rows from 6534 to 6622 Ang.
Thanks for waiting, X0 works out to 6565.88 Ang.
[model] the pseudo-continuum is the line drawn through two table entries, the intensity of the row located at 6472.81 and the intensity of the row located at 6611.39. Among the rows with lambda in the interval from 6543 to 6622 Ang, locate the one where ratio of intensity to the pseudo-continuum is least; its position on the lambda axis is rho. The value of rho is 6565.88 Ang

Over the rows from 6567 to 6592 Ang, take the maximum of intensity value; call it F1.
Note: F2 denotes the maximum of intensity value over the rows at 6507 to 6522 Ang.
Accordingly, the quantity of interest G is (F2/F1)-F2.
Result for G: -10.2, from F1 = 12.87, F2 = 11.11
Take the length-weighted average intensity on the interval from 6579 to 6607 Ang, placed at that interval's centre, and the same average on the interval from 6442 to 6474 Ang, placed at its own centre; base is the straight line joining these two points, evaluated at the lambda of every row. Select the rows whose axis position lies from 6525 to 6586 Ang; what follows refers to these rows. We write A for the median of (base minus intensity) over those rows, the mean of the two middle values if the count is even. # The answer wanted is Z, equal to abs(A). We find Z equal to 0.18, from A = -0.18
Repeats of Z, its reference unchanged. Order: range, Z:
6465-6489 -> 0.11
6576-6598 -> 0.27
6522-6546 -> 0.01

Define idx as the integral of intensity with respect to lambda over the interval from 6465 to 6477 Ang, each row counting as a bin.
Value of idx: 126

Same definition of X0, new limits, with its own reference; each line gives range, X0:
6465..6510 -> 6499.69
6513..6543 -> 6529.69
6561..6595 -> 6565.88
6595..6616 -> 6608.35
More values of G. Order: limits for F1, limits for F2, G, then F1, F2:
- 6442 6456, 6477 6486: -9.7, 10.31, 10.78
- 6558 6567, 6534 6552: -12.3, 12.42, 13.34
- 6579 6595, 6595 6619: -10.0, 12.87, 10.81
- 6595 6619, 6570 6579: -9.6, 10.81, 10.55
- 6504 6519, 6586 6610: -10.3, 11.11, 11.36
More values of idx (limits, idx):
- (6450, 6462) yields 120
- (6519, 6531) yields 124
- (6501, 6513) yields 126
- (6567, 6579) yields 126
